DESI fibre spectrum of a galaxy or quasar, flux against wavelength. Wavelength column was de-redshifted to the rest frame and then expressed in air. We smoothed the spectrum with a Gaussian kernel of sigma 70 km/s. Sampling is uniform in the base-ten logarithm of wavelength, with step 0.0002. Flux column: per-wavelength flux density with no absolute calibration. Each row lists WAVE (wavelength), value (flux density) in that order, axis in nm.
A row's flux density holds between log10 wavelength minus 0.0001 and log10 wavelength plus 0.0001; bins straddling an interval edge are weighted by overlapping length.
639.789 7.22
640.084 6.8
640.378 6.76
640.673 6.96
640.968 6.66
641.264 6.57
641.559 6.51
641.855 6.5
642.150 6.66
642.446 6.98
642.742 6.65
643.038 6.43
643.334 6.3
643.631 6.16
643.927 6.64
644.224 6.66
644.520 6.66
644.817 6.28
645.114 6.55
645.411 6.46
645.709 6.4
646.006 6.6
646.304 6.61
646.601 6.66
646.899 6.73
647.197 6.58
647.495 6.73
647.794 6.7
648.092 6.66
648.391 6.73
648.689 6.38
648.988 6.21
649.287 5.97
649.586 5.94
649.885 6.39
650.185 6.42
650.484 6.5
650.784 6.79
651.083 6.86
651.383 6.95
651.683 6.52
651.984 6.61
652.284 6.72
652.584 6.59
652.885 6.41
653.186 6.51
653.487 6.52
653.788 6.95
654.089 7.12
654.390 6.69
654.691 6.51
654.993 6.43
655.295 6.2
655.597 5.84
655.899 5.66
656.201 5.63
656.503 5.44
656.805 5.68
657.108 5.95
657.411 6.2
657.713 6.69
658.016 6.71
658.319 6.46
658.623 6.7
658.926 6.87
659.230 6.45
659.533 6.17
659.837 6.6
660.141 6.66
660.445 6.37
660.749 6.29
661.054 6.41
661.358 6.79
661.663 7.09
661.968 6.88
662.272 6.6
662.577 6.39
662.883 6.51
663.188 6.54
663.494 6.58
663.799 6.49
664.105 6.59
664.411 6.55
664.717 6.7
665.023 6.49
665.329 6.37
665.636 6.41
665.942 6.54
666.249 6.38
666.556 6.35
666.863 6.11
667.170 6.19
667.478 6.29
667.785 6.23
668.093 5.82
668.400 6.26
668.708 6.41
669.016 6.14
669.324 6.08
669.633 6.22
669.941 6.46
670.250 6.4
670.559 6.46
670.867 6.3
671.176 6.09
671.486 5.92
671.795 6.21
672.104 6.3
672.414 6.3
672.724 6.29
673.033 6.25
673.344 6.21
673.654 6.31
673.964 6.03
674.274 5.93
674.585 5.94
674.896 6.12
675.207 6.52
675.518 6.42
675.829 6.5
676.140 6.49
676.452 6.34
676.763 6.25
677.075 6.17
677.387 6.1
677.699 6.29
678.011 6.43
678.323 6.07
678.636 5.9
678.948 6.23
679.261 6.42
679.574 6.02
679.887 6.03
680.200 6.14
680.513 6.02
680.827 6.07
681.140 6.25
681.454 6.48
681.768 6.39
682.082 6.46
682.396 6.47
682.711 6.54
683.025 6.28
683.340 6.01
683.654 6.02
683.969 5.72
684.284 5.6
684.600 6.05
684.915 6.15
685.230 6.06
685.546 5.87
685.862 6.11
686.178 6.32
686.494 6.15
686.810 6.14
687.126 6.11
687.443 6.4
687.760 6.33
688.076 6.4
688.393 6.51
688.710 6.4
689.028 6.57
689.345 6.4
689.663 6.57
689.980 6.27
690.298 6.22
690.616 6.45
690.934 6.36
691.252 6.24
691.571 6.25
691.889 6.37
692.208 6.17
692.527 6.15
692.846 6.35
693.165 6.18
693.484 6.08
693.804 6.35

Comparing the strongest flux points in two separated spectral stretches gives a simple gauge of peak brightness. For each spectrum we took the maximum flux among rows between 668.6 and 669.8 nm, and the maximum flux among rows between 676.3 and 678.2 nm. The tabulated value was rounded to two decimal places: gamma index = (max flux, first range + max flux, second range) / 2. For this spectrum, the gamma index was 6.42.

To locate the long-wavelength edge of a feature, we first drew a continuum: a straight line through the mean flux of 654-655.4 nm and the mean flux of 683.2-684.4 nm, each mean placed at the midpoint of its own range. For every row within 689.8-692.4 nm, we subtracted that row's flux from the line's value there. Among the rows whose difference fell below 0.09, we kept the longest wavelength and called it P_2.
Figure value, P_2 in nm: 692.208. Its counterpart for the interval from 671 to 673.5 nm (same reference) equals 673.344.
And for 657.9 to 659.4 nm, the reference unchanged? 659.230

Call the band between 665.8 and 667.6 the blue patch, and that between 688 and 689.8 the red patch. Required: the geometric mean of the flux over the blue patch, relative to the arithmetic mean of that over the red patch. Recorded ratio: 0.97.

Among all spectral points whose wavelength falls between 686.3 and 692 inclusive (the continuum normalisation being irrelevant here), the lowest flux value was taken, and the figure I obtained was 6.11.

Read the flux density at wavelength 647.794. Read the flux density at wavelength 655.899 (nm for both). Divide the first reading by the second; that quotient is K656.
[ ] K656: 1.18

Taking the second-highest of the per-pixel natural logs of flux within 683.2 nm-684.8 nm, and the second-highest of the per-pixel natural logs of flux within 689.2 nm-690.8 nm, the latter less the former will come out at 0.069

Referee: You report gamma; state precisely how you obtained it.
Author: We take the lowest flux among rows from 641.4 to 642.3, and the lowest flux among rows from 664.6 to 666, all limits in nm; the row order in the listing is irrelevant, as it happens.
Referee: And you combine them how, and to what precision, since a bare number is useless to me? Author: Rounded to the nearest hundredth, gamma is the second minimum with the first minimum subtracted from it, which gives -0.13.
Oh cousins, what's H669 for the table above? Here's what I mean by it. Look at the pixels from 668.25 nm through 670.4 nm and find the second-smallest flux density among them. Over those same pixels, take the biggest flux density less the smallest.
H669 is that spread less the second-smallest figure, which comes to -5.76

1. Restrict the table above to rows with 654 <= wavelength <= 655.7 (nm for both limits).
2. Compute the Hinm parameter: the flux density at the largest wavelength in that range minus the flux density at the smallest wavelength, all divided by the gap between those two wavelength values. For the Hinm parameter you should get -0.85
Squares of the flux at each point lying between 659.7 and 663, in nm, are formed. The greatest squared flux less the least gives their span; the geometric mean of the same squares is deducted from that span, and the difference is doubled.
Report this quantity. -66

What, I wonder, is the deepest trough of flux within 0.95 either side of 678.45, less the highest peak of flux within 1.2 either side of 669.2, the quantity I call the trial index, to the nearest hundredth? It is -0.56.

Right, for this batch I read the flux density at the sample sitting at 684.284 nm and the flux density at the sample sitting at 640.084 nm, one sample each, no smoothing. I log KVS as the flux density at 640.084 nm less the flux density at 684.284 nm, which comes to 1.2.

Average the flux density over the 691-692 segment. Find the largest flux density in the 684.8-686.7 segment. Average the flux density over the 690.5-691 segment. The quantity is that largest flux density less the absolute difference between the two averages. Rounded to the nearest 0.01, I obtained 6.20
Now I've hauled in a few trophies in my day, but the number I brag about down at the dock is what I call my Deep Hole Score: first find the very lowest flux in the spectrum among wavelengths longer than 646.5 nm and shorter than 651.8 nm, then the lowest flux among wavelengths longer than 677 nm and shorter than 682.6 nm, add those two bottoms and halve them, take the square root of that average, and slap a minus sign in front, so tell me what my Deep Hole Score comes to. -2.43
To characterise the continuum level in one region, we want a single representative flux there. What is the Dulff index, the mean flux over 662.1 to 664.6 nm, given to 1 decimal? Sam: 6.5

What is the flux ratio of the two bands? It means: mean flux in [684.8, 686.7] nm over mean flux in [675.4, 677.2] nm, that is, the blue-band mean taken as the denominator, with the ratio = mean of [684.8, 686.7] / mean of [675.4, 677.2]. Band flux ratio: 0.96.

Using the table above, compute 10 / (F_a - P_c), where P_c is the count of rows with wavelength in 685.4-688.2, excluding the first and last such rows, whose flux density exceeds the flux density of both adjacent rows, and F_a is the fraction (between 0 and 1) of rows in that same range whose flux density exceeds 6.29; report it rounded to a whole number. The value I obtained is -6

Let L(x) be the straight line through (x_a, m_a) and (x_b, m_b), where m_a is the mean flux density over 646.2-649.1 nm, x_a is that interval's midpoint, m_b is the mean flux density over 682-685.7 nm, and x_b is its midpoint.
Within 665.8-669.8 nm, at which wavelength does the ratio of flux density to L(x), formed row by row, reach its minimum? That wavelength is 668.093 nm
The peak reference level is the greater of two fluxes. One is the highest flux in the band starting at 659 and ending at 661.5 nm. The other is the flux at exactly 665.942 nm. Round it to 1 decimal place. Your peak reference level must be 6.8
